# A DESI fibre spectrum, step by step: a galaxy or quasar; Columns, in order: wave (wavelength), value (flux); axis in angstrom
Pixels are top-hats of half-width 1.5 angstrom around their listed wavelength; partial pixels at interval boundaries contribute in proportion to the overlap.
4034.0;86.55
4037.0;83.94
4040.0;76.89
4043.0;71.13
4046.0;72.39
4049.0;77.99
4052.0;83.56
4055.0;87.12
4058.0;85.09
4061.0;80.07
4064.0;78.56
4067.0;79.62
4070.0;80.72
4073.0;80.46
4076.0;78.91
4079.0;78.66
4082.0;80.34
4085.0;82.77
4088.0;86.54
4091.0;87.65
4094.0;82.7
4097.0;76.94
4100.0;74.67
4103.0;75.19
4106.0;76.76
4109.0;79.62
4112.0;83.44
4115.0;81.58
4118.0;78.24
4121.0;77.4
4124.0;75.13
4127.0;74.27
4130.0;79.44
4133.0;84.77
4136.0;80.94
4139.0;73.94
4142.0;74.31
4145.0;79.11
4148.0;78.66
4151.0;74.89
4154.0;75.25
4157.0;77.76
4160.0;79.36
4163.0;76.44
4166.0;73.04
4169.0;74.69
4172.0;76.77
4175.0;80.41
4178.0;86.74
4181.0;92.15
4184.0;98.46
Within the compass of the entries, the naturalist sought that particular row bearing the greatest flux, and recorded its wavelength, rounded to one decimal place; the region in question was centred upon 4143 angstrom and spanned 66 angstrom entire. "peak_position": 4133.0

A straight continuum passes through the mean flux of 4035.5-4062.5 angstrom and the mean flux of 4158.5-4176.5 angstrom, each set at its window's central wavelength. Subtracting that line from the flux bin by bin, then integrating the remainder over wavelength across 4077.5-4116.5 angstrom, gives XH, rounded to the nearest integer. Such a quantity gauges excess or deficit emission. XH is 76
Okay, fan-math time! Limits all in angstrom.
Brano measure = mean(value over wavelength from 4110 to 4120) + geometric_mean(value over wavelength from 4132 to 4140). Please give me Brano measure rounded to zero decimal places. 161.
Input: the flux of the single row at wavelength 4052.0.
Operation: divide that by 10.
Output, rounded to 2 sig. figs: 8.4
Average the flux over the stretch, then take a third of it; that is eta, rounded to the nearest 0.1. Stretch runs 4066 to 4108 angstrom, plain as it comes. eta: 26.7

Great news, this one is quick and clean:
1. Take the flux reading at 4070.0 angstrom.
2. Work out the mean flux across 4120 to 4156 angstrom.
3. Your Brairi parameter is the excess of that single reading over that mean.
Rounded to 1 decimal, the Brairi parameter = 3.4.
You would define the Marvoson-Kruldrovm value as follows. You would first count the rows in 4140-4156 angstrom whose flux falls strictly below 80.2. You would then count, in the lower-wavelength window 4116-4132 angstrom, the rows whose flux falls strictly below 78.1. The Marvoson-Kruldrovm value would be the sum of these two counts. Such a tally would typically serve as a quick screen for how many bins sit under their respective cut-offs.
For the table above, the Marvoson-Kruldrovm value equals 8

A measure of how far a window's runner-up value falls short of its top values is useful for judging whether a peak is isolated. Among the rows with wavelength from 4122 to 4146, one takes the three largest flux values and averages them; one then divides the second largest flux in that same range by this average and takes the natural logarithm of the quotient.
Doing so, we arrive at -0.010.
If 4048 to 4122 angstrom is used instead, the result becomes 0.000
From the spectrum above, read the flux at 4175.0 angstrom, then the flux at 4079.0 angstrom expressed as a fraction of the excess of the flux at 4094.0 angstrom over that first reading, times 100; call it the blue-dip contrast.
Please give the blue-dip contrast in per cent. 3435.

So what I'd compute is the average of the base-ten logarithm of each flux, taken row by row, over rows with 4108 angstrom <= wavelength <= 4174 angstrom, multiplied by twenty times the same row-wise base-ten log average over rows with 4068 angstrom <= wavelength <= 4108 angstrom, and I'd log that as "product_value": 72.0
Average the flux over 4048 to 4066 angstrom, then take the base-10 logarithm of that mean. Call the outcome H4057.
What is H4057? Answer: 1.914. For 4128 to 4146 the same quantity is 1.896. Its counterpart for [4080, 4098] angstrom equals 1.918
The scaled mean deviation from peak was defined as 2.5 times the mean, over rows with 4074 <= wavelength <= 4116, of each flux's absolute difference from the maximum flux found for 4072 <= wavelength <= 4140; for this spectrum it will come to 18.1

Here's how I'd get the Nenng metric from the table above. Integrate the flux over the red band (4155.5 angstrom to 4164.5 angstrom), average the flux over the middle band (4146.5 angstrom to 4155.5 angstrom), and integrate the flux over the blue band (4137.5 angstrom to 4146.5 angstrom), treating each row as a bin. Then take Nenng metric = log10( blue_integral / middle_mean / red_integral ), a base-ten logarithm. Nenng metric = -1.89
